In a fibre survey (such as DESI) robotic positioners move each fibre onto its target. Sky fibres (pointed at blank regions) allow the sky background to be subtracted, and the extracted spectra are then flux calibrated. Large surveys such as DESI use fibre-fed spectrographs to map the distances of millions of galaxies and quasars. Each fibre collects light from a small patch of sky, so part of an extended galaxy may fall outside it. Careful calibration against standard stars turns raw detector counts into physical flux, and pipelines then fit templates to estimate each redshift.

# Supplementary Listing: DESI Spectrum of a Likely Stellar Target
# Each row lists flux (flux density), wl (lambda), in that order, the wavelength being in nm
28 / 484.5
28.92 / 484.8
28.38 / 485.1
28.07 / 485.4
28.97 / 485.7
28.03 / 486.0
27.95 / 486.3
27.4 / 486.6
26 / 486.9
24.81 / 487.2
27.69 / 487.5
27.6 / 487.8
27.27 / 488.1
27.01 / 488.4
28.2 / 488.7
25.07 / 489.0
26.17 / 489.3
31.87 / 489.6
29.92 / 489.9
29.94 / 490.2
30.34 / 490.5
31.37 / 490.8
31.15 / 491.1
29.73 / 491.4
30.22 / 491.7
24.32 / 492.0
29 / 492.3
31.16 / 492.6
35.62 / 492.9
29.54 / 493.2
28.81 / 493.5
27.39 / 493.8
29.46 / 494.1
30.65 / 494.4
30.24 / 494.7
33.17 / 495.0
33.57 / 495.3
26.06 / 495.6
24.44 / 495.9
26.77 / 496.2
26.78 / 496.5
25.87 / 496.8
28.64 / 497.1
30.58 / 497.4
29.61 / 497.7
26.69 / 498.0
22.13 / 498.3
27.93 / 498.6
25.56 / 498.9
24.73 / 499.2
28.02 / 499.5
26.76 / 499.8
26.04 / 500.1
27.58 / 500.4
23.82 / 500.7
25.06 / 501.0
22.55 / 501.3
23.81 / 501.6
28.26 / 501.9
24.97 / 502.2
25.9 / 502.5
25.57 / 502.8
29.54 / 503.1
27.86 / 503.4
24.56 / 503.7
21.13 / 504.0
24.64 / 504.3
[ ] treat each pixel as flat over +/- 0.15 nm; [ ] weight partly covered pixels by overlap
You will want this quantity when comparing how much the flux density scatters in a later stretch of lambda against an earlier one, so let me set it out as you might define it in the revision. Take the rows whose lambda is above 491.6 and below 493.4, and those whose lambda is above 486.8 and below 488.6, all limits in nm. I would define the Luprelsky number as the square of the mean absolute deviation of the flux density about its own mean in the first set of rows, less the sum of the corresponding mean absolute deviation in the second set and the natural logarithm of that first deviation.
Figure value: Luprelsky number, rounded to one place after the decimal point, 3.8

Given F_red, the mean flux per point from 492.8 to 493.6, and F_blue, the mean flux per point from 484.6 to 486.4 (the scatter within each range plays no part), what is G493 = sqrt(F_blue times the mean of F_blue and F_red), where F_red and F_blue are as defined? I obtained 29.1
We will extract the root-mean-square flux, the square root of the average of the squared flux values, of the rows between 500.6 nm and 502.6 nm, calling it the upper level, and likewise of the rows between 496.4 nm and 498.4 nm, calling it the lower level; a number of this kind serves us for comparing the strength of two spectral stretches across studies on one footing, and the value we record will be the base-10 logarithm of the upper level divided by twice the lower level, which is -0.340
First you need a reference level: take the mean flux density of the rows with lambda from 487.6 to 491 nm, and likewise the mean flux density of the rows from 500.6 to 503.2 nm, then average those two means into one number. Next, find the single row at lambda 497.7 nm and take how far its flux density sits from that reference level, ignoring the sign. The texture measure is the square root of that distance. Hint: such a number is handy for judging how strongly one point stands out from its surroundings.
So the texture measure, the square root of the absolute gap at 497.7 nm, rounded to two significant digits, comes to 1.6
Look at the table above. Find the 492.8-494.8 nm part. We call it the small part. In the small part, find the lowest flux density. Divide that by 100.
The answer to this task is 0.274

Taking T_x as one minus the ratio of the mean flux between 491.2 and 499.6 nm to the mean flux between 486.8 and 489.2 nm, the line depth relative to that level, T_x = -0.07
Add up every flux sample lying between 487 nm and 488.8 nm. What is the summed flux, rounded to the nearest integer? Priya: 163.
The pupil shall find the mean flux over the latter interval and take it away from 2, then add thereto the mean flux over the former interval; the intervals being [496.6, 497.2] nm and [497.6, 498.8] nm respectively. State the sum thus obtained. 2.7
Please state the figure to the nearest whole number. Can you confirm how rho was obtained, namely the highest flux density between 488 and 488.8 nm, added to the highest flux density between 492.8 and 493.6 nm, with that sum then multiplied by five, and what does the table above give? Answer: 319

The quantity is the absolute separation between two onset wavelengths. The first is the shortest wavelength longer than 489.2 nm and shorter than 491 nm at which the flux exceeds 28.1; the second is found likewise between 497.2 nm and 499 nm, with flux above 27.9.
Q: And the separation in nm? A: 7.80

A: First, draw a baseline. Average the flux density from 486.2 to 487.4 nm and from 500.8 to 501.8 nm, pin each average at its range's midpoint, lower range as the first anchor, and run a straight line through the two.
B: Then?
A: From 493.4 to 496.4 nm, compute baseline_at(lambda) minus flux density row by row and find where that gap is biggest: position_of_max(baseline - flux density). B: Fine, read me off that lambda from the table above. 495.9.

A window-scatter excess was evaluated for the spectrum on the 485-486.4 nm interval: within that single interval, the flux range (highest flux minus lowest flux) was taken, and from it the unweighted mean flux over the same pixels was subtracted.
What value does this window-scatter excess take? -27.3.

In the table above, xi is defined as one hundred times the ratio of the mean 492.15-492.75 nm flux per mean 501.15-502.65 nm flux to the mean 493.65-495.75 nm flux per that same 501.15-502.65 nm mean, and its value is 100.0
